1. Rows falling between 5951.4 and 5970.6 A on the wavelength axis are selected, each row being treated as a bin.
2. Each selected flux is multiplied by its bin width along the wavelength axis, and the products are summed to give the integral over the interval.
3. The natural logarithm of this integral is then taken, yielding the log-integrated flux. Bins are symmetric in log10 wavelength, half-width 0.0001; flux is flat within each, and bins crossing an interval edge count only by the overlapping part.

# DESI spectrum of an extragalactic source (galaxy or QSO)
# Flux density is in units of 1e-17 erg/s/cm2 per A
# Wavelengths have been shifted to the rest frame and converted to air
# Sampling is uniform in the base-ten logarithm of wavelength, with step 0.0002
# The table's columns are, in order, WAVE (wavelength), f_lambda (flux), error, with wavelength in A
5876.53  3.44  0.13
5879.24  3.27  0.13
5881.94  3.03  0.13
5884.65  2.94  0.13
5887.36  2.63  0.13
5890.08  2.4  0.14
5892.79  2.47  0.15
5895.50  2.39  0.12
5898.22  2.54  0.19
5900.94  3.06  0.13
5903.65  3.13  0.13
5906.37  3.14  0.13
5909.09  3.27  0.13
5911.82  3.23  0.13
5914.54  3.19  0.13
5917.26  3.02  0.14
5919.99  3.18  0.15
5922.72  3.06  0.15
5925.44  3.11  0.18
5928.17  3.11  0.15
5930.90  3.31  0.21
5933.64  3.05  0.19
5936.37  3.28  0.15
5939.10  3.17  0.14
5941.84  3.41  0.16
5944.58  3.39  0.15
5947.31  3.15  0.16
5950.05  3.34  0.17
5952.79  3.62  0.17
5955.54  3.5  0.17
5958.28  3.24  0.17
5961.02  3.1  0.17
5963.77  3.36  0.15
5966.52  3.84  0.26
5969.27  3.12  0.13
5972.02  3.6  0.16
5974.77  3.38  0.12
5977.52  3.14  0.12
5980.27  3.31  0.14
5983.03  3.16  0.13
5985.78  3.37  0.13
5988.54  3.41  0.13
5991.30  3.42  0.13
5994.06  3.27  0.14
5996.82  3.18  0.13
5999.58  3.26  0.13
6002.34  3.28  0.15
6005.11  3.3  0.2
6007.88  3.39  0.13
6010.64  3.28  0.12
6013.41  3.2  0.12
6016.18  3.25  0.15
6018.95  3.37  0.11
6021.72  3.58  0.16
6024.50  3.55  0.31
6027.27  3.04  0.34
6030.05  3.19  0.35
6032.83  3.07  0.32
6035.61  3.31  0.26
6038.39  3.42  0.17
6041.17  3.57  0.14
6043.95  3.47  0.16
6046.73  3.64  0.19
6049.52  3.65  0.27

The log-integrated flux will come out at 4.18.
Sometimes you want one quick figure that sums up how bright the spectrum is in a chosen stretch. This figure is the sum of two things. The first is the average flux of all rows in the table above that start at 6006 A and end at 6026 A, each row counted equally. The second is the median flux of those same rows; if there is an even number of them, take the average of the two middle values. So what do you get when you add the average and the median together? 6.7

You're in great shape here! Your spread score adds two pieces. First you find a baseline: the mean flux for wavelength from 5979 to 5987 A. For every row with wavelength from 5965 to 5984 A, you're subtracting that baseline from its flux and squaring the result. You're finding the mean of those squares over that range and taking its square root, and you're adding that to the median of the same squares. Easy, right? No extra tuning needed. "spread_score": 0.28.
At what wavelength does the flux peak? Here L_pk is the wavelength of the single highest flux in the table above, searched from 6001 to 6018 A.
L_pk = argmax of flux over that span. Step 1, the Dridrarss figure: 6007.88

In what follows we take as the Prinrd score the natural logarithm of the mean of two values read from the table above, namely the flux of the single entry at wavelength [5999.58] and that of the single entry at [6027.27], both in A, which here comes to 1.15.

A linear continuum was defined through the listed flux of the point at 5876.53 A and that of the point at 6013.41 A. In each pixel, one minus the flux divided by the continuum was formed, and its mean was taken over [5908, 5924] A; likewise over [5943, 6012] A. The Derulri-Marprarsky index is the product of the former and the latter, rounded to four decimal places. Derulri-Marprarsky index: -0.0014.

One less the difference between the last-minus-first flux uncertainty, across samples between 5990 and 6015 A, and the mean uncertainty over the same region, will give 1.15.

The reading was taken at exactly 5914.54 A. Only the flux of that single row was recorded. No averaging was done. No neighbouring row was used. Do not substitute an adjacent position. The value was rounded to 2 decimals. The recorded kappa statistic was 3.19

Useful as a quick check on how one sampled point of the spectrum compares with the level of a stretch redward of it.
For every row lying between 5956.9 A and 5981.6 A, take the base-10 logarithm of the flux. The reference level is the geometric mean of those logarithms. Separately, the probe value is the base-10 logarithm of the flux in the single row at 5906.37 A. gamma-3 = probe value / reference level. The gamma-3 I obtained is 0.95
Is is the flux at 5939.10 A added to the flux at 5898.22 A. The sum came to 5.7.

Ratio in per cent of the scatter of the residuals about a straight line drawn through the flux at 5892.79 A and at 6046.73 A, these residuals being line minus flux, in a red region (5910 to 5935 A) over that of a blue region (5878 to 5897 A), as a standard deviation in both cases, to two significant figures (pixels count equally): 30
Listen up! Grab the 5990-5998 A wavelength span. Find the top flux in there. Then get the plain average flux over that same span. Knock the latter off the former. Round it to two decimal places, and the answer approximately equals 0.13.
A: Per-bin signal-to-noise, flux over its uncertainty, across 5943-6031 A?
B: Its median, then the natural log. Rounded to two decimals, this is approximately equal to 3.12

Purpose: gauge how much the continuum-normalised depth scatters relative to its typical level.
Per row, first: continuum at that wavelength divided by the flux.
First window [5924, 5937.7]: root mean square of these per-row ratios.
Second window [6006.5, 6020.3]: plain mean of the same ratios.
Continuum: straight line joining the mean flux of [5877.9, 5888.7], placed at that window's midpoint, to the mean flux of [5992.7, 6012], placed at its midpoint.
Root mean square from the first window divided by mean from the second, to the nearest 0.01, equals 0.97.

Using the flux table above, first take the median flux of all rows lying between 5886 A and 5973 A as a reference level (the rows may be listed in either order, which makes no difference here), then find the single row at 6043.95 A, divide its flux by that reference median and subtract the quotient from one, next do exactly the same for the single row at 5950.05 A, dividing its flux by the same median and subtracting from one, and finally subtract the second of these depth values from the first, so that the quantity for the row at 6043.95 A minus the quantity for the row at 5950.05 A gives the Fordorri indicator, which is -0.04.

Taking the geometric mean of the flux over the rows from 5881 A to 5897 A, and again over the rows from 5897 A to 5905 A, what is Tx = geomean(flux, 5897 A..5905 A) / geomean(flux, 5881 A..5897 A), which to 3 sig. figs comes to 1.10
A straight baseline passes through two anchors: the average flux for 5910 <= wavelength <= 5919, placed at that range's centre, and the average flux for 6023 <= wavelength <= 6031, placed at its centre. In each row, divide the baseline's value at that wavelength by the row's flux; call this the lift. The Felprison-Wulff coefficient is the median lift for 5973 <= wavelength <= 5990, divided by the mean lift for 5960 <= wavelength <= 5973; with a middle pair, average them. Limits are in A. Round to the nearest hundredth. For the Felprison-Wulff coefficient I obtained 1.02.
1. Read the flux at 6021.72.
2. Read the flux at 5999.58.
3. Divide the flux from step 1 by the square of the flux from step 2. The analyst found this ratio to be 0.34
